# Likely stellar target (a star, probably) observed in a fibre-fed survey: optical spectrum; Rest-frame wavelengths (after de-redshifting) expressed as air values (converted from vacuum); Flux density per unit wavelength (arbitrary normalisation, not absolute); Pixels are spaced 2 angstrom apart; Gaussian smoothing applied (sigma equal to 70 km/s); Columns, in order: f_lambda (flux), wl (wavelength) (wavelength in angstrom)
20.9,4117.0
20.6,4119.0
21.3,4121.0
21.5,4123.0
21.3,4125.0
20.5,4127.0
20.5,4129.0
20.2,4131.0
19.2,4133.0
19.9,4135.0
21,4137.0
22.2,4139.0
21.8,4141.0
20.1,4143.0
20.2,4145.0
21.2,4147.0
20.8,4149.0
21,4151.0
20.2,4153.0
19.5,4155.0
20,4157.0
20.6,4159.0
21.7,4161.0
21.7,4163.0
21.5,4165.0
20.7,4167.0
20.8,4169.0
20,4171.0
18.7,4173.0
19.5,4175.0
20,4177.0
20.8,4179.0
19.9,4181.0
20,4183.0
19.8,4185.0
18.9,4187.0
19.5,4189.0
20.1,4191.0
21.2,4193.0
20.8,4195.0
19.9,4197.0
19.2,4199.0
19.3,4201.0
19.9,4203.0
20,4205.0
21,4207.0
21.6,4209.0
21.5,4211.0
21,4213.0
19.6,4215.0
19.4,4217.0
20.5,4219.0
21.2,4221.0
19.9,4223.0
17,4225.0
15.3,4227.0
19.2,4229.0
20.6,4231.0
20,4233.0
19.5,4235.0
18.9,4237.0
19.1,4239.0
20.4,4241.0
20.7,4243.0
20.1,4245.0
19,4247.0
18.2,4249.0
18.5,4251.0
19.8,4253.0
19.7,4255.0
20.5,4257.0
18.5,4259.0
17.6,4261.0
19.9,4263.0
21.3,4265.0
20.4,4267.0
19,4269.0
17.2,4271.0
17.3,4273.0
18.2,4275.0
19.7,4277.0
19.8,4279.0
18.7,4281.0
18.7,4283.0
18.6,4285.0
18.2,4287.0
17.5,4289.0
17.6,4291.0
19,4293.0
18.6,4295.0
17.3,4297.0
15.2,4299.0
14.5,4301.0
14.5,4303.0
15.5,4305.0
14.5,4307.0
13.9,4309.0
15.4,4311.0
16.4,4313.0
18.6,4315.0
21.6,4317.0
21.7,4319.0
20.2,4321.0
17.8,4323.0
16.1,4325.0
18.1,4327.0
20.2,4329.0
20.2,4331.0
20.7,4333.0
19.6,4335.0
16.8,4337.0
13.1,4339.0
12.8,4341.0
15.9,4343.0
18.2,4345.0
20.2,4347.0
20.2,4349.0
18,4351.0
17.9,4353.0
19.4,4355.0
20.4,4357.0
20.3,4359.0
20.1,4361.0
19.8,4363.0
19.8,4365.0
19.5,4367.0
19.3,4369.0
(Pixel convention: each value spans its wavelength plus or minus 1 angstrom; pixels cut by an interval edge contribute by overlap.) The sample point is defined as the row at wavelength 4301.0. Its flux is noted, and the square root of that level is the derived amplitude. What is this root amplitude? 3.8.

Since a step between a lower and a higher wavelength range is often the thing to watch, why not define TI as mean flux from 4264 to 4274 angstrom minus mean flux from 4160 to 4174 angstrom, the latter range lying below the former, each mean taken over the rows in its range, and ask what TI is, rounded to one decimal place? -1.7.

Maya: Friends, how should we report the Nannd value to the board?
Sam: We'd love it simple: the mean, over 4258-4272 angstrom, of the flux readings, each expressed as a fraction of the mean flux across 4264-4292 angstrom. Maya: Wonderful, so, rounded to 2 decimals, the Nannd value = 1.02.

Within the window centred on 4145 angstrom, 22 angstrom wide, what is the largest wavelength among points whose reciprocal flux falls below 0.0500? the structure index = 4153.0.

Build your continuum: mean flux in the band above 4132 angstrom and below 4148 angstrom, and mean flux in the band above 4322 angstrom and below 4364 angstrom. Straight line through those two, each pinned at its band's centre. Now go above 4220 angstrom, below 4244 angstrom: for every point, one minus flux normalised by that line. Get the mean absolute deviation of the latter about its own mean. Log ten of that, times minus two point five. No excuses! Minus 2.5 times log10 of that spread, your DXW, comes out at 3.0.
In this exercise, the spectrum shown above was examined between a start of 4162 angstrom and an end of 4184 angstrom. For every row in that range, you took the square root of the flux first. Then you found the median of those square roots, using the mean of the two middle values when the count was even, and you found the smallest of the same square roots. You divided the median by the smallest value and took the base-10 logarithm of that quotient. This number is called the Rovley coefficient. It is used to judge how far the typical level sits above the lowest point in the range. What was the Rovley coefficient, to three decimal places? 0.015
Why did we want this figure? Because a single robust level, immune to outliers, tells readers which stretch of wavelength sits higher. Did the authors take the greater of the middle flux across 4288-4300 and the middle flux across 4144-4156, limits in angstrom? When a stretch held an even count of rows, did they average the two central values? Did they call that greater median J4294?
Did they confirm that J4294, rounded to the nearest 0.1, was 20.5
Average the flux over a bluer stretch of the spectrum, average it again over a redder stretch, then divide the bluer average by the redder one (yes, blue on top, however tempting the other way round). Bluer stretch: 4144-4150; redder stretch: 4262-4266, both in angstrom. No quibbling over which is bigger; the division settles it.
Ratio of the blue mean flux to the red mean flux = 1.01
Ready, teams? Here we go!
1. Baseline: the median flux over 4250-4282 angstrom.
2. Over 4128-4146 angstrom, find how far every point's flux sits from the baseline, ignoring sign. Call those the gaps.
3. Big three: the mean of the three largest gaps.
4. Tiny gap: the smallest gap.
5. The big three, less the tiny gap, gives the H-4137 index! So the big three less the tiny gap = 2.2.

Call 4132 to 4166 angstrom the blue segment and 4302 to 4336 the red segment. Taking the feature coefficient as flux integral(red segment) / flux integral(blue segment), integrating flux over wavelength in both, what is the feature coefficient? 0.87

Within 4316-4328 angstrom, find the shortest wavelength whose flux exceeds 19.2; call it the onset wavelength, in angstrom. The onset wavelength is 4317.0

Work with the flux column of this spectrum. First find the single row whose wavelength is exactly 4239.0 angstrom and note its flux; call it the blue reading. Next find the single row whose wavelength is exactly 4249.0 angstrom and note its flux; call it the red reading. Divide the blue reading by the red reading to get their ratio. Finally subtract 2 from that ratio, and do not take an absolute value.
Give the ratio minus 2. -0.95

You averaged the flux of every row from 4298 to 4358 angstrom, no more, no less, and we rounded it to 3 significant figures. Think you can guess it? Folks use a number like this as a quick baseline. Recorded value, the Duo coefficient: 17.6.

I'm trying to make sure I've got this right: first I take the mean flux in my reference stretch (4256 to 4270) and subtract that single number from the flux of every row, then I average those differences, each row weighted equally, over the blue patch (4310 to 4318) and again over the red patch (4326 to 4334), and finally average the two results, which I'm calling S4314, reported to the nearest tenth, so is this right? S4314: -0.7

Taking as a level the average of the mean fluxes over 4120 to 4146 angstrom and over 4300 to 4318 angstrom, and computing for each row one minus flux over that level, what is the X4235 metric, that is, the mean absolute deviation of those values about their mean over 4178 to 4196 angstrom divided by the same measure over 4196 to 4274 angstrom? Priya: 0.54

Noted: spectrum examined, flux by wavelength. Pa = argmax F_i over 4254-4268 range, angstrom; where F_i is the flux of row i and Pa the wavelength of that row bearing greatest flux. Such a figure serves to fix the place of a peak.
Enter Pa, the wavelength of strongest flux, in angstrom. 4265.0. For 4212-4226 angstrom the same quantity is 4221.0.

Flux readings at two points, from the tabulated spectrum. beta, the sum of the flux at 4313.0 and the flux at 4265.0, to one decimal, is 37.7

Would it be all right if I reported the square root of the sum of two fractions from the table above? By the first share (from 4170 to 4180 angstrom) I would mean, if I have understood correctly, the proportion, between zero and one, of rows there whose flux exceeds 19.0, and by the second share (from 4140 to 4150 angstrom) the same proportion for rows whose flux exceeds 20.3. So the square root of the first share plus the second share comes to 1.18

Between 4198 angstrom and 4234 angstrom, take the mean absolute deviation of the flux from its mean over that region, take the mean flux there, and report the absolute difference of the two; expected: 18.7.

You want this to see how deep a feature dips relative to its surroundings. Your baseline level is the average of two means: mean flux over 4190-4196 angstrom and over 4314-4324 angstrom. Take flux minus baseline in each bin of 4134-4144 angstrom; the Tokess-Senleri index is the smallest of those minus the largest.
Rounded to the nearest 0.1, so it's -2.3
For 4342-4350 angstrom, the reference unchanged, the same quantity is -4.3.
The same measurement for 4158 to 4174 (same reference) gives -3.0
